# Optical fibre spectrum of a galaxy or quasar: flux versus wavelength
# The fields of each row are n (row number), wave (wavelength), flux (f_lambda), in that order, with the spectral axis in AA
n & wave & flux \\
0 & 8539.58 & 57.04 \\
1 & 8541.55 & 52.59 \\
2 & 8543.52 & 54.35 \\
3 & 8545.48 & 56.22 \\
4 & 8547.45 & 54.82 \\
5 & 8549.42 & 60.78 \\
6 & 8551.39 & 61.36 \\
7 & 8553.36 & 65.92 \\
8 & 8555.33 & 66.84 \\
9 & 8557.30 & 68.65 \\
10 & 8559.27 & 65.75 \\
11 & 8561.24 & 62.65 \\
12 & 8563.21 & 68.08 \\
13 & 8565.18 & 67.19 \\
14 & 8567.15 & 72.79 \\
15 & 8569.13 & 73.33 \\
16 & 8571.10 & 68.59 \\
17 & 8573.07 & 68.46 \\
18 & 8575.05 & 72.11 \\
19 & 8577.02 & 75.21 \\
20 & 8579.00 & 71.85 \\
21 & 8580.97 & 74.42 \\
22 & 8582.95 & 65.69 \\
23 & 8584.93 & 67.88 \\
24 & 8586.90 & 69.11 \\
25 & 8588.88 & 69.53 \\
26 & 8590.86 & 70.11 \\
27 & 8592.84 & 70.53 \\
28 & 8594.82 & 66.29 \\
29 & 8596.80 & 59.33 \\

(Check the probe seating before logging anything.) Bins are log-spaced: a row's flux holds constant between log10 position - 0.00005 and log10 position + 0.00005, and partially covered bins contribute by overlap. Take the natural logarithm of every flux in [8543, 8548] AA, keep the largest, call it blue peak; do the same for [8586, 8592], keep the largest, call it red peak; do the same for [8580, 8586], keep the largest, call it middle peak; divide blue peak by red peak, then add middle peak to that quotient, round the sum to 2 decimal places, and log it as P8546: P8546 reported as 5.26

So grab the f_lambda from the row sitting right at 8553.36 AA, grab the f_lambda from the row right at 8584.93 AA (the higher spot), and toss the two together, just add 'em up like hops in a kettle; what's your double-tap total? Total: 134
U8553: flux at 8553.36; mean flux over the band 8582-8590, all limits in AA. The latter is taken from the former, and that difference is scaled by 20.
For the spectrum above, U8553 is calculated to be -43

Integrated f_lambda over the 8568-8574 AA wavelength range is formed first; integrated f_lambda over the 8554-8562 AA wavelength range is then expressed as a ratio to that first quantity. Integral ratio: 1.25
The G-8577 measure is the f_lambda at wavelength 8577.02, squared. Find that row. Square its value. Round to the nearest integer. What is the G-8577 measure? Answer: 5657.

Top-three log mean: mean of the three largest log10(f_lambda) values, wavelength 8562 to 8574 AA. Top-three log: 1.85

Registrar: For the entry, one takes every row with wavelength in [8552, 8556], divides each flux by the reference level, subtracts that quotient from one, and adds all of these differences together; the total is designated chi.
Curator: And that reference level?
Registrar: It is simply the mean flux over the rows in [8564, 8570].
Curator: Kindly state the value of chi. 0.13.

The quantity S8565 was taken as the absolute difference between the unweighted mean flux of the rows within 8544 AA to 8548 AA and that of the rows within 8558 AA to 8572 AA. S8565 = 13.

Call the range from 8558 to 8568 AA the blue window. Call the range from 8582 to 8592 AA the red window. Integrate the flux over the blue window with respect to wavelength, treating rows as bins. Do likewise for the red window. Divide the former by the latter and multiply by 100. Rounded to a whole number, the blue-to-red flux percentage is 98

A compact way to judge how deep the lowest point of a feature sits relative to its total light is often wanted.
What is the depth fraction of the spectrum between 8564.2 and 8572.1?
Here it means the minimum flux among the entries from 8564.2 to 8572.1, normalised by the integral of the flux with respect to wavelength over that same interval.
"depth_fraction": 0.121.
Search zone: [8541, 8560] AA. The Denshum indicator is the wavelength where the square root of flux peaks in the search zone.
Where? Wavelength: 8557.30 AA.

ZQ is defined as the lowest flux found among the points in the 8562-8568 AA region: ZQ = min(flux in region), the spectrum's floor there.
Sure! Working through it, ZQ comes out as 67.19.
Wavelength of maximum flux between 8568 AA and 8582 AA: 8577.02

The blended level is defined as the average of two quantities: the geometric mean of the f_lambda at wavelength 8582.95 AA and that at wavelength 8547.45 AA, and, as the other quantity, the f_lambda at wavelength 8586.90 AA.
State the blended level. 64.6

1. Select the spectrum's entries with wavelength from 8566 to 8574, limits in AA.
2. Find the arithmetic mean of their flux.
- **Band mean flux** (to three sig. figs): 70.8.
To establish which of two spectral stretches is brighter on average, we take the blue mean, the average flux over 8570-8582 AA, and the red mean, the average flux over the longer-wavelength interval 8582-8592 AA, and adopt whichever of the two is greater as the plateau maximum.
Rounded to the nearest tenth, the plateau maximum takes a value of 71.8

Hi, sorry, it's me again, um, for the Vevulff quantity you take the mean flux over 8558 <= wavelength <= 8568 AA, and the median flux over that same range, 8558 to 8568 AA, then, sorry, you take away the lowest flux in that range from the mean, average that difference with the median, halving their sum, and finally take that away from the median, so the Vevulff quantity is 31.3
